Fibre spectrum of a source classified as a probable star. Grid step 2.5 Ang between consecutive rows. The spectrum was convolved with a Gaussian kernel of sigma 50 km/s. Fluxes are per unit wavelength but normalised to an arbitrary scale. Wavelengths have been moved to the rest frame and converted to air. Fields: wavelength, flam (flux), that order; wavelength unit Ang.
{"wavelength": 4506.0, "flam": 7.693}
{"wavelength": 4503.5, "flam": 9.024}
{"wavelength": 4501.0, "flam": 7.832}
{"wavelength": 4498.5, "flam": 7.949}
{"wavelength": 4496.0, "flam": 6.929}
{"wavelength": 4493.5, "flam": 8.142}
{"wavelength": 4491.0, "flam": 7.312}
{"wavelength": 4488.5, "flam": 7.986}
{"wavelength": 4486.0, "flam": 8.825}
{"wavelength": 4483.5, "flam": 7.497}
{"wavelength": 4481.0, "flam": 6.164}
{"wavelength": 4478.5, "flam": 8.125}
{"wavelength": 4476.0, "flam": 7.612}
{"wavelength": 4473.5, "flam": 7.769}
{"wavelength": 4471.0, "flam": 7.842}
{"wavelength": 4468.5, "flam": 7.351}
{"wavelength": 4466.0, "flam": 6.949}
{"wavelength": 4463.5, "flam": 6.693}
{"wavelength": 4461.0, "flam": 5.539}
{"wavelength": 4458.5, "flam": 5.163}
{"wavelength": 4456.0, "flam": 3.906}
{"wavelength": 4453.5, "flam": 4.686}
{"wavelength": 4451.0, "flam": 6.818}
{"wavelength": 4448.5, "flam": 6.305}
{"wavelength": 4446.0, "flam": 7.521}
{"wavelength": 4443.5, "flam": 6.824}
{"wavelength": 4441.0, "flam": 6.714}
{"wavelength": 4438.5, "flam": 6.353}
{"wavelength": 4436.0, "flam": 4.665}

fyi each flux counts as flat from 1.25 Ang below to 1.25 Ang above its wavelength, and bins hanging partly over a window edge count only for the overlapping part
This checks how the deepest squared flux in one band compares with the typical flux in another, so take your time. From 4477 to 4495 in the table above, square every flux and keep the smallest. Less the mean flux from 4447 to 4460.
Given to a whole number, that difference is 33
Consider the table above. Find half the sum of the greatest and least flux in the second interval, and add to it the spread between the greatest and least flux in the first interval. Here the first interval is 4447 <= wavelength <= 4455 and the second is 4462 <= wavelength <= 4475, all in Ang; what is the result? 9.40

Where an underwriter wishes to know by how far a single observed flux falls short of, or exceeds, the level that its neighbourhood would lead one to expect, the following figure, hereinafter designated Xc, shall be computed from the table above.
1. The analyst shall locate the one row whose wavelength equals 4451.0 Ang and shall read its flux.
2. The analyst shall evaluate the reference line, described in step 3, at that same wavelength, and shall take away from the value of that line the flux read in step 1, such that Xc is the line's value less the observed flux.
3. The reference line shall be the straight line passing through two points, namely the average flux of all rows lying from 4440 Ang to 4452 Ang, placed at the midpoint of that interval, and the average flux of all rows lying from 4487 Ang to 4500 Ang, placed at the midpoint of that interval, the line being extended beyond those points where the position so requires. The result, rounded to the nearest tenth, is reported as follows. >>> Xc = 0.1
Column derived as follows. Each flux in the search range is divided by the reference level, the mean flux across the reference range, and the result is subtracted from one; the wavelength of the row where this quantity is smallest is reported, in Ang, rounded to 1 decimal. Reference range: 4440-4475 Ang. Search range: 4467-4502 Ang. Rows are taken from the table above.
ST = 4486.0 Ang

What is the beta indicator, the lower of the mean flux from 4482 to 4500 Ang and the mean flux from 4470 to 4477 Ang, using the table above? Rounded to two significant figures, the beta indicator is 7.7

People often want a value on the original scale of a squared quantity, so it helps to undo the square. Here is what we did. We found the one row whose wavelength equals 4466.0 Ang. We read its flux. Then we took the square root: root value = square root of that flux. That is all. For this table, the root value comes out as 2.64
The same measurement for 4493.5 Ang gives 2.85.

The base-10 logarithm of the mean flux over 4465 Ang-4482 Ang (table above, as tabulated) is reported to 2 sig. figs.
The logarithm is 0.87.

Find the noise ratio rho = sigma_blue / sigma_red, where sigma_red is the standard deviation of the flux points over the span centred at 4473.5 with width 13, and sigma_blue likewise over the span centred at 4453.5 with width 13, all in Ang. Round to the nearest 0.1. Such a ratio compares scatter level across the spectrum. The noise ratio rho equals 4.1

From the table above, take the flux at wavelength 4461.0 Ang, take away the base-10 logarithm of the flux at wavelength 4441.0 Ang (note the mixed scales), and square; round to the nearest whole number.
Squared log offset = 22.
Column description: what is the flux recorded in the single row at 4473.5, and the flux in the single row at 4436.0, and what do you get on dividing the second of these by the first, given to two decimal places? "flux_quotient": 0.60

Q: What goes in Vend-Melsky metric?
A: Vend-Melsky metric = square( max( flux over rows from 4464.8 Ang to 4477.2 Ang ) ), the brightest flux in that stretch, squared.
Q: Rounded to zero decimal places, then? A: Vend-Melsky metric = 61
